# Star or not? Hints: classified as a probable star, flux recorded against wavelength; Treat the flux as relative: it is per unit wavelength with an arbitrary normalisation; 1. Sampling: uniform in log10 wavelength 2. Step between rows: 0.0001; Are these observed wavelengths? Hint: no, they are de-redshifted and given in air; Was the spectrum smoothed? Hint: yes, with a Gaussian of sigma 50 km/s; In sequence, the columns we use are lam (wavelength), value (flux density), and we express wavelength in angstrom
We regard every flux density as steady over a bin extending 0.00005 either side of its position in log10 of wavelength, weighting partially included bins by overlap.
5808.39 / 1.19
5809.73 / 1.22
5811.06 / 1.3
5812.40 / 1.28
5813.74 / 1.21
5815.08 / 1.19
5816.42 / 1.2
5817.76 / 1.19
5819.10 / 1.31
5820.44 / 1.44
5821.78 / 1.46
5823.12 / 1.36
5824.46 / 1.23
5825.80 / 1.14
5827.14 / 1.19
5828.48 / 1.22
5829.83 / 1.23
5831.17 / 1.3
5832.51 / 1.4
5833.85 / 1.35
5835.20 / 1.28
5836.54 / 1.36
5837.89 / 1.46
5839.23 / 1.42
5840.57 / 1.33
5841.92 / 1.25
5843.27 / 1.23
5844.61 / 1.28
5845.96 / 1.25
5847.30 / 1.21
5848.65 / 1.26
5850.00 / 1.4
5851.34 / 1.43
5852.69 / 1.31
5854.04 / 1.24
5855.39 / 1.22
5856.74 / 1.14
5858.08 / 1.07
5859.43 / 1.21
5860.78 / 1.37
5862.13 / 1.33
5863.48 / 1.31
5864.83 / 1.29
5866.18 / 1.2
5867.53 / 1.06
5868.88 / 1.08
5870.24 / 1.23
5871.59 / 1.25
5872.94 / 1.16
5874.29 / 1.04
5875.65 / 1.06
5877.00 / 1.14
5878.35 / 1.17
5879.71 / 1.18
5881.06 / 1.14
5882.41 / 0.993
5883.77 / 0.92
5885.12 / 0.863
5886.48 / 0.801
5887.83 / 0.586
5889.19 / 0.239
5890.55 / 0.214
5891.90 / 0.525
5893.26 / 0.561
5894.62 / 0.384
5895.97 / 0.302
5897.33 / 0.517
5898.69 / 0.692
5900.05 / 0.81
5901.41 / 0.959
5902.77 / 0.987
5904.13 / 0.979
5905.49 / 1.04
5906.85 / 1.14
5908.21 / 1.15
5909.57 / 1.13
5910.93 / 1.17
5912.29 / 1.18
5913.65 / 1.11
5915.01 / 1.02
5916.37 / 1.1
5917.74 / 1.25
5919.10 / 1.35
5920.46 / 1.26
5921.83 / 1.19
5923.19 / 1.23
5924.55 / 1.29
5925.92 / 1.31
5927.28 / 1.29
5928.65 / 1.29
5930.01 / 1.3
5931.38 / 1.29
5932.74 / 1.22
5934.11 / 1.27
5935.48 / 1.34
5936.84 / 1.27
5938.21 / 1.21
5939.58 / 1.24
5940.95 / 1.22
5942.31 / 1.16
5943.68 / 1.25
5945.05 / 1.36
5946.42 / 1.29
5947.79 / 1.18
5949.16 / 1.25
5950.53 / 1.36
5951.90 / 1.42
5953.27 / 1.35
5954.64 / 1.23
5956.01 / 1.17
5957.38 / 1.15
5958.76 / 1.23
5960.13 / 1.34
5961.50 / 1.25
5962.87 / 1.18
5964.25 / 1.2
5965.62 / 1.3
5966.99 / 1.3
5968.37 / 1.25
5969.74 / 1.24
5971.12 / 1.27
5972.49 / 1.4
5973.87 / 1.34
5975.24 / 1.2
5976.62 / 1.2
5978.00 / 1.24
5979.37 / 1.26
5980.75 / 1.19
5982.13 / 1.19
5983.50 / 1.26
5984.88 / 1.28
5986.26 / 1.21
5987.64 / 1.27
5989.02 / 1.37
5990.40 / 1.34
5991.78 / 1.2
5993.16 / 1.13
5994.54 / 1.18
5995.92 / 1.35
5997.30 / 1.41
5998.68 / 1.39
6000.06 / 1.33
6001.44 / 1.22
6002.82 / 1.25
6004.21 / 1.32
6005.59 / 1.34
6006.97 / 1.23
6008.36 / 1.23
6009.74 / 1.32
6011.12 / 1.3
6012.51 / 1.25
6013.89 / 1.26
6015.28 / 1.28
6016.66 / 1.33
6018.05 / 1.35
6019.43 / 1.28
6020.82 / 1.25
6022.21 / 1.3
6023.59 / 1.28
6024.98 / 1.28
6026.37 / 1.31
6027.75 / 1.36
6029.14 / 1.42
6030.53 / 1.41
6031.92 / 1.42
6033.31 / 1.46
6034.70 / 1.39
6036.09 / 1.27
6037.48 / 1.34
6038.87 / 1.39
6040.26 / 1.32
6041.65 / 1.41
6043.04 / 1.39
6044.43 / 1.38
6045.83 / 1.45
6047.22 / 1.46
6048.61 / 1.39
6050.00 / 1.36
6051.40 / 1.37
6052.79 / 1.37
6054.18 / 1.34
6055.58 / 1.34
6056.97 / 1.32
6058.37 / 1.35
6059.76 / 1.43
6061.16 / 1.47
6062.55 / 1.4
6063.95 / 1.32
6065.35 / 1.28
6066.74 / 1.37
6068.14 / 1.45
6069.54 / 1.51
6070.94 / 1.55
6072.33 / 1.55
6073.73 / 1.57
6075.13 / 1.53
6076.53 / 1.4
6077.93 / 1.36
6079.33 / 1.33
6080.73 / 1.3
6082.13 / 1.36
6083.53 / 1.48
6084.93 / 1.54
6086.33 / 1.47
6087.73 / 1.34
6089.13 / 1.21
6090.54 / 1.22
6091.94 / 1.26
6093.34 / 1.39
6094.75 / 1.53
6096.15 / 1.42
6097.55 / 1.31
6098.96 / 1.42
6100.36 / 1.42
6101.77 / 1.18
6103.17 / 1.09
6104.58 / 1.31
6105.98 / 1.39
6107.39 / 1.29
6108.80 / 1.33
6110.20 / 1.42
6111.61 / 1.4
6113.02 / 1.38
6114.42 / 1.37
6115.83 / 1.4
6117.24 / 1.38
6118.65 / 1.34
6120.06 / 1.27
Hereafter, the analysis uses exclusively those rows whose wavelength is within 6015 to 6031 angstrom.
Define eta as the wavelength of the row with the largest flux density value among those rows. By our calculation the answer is 6029.14 angstrom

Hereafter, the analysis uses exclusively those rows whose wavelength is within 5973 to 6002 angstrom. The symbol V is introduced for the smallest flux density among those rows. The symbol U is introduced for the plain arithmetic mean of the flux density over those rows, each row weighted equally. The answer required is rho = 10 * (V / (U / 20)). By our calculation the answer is 179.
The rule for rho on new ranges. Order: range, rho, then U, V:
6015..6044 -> 186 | 1.34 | 1.25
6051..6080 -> 182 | 1.41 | 1.28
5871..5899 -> 54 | 0.80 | 0.214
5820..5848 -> 175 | 1.30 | 1.14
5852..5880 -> 174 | 1.19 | 1.04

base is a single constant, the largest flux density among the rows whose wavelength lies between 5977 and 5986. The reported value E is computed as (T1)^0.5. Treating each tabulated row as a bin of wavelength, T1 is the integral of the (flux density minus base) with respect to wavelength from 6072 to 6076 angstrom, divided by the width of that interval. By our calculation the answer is 0.51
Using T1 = 0.26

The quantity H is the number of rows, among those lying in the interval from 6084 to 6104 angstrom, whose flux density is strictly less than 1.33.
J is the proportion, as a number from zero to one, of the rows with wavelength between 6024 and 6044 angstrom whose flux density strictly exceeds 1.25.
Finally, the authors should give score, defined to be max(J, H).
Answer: 6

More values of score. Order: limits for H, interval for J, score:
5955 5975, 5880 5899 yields 11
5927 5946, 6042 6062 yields 12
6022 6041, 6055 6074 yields 6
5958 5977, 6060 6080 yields 11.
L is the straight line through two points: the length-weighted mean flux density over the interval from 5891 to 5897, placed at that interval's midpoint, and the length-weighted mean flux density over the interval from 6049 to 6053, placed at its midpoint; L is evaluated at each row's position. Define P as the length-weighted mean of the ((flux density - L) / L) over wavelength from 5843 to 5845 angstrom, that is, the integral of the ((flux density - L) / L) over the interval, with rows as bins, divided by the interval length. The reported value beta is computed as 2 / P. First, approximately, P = 7.8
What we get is 0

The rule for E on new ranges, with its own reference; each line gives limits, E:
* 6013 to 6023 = 0.11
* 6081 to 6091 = 0.31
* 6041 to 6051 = 0.35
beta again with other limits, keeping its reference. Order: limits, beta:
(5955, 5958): 4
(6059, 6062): 135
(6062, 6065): -31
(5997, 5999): 6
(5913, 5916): 2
